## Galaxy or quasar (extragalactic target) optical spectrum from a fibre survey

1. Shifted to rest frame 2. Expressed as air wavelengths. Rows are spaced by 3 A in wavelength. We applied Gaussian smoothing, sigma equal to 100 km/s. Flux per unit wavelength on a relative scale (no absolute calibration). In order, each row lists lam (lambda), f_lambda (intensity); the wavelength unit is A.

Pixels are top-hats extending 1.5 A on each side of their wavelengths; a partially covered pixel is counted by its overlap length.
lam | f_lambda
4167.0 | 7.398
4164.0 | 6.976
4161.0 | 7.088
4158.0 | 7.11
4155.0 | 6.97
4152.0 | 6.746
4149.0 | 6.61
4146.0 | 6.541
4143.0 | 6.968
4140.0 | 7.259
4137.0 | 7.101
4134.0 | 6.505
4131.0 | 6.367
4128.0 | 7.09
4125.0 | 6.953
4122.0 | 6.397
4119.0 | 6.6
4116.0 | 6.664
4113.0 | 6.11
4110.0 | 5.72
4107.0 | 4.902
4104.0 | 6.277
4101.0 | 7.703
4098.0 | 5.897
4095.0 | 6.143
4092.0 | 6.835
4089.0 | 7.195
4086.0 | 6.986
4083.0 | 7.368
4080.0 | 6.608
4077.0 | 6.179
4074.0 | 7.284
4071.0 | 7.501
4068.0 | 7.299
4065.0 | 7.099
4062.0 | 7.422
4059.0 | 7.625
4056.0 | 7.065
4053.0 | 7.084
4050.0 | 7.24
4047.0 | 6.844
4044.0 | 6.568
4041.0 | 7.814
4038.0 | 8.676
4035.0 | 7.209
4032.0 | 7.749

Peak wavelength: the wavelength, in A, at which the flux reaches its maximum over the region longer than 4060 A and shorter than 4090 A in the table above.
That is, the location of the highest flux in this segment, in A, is 4071.0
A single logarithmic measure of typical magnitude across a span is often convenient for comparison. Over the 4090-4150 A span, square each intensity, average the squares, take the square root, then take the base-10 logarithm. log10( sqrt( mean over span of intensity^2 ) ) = 0.82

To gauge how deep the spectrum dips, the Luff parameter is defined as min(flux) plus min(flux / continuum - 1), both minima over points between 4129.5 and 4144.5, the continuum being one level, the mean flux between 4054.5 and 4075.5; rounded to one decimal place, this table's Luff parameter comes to 6.2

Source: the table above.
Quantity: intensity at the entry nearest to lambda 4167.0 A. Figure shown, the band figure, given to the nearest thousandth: 7.398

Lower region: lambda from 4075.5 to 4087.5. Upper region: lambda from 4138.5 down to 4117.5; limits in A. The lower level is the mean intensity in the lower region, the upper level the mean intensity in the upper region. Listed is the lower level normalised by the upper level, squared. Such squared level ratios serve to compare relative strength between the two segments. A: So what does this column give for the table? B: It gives 1.02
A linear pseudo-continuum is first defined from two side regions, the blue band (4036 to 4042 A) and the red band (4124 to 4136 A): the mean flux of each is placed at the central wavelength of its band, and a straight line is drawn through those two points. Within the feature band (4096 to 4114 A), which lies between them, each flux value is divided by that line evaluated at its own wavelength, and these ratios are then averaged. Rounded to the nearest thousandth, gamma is 0.855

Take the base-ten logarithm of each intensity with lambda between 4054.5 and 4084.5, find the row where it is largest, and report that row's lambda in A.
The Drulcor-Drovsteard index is 4059.0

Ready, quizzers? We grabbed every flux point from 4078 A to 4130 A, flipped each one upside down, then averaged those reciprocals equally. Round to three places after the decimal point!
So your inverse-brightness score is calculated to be 0.154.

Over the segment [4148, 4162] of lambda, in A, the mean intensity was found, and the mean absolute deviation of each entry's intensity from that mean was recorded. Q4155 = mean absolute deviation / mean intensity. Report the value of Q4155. 0.026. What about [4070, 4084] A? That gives 0.068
